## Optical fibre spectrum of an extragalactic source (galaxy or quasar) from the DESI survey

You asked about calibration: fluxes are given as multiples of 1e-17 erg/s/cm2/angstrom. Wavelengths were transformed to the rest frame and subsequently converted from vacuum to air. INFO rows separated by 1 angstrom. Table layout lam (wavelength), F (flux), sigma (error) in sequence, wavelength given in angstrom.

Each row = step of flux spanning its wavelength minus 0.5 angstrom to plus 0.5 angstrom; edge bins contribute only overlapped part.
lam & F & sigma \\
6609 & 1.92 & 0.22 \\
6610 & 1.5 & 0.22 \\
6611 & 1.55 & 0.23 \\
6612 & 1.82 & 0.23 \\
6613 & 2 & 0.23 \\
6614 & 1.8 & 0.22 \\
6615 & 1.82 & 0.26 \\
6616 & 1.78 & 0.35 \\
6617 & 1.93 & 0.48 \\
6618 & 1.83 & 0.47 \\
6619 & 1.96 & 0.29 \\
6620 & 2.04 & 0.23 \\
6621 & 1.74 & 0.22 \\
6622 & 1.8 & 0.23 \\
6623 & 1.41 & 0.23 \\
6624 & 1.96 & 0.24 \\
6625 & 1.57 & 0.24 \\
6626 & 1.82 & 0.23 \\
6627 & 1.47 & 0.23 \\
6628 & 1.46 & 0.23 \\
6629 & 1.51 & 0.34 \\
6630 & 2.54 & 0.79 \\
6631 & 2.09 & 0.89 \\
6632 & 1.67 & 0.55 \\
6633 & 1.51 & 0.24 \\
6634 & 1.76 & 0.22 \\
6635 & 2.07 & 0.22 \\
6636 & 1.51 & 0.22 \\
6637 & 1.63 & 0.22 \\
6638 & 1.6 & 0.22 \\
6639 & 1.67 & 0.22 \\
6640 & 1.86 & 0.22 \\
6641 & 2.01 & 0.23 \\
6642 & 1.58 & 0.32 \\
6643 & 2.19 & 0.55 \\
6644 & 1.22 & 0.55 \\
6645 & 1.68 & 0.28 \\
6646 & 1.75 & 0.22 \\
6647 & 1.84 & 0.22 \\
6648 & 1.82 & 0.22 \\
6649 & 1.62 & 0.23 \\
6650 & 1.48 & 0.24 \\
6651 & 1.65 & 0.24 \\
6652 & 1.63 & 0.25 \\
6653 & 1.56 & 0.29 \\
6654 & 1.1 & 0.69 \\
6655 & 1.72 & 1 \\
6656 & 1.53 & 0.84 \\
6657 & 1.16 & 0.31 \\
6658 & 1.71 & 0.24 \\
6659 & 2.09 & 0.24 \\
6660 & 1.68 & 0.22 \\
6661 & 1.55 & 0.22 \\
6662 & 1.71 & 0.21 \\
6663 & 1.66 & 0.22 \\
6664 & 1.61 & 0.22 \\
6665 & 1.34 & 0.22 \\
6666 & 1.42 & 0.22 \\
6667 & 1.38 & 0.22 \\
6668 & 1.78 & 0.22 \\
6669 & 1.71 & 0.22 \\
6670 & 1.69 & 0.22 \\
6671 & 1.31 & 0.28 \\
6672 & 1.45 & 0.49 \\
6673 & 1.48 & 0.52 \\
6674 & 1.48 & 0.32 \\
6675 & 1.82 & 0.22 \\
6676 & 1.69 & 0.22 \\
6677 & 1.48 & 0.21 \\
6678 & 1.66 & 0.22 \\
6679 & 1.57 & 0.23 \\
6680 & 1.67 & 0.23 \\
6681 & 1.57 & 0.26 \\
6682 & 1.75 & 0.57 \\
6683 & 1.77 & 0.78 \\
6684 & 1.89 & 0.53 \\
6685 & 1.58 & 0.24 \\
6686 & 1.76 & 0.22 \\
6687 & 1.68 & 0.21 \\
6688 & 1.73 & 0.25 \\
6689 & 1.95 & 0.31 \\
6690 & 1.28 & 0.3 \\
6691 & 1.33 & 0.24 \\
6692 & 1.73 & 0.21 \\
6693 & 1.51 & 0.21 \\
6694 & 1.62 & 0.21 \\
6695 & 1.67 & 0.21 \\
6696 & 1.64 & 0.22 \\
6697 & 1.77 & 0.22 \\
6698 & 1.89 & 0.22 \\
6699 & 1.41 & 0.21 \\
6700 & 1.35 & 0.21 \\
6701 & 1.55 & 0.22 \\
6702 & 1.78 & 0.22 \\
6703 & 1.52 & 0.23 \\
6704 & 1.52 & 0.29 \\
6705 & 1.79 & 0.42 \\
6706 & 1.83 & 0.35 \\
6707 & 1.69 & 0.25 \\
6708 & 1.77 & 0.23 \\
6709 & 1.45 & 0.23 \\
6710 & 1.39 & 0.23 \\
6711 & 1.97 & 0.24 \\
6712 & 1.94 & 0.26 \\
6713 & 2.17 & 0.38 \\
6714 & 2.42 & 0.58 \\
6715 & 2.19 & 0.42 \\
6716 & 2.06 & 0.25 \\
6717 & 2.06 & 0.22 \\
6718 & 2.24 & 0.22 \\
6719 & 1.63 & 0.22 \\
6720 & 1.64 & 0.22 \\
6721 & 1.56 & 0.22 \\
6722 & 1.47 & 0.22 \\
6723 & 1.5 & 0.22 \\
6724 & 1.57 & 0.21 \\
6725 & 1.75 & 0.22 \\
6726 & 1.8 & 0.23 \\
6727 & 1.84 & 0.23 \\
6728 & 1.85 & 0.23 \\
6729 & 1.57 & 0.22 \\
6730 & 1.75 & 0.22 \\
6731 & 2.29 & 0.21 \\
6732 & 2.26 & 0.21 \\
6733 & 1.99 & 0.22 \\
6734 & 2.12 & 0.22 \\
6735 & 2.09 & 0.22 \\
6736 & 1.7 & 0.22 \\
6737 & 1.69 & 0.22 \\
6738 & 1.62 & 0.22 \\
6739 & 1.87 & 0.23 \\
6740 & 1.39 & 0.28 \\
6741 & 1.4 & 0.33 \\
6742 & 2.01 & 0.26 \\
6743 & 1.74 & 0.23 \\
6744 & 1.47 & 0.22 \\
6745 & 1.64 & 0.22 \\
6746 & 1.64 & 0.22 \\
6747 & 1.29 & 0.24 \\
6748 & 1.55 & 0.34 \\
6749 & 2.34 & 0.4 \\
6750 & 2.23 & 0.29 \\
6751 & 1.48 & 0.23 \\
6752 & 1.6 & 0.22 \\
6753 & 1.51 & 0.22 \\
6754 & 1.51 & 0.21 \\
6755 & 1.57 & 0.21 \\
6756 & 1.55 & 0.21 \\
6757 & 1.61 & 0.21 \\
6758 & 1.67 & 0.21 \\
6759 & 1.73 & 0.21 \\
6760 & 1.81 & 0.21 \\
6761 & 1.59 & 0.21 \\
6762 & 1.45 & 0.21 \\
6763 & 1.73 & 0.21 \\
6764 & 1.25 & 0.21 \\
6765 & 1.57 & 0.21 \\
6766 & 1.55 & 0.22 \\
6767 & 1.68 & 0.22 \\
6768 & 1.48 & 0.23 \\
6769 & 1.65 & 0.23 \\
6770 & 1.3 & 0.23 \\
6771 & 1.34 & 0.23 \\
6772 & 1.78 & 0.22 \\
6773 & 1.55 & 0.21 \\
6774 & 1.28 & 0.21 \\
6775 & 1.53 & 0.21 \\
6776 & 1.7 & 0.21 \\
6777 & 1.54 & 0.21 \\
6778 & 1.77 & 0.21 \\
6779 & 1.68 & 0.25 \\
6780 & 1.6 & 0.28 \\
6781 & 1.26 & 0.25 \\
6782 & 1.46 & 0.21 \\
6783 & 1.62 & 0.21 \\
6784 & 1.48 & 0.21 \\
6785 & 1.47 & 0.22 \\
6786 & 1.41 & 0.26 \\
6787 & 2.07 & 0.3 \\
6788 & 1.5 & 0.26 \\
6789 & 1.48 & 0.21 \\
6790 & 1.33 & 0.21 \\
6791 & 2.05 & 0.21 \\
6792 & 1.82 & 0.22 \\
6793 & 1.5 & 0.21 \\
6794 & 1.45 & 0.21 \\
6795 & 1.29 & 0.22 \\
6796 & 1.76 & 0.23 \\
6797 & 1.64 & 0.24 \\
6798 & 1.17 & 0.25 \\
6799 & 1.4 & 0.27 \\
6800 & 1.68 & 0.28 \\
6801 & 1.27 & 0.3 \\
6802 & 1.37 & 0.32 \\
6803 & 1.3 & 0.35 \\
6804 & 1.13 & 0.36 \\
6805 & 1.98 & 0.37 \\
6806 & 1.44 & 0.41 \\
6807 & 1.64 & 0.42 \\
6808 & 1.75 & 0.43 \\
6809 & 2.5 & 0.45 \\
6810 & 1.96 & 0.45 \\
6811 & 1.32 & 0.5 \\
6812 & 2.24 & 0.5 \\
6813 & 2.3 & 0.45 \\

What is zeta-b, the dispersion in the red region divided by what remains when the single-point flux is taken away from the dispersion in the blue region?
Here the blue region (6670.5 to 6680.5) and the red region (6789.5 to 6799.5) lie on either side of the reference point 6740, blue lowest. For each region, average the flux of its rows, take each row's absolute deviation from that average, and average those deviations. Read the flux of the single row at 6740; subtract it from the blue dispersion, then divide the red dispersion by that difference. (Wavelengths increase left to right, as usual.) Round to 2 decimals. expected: -0.17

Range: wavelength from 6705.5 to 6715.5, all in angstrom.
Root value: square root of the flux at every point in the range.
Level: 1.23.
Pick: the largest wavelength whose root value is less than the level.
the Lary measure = 6710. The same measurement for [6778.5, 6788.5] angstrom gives 6788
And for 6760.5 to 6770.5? 6770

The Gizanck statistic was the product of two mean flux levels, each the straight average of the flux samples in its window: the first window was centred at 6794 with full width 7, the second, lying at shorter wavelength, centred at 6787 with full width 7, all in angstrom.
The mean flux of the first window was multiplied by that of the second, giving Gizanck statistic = 2.52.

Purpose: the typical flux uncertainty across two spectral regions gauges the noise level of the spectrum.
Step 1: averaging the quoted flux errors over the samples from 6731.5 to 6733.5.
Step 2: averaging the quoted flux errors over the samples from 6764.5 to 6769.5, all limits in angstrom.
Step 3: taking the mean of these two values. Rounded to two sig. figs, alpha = 0.22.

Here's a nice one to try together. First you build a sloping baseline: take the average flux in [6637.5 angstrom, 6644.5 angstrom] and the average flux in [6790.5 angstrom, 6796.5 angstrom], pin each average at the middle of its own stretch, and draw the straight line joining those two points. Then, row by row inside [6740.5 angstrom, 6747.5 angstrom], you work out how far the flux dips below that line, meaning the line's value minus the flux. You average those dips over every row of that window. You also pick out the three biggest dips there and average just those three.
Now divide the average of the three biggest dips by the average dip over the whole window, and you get 3.8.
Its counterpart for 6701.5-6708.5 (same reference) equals -29.8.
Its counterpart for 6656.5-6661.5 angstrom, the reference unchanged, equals 3.1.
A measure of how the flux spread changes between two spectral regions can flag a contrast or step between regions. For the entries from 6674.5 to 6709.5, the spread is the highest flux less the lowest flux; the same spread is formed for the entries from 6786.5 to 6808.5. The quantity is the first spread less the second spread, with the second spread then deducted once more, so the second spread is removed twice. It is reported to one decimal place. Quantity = -1.2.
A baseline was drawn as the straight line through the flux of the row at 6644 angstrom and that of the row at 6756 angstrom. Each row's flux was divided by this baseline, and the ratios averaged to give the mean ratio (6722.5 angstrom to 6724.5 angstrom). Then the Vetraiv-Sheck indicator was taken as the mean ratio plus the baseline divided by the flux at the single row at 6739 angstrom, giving 1.86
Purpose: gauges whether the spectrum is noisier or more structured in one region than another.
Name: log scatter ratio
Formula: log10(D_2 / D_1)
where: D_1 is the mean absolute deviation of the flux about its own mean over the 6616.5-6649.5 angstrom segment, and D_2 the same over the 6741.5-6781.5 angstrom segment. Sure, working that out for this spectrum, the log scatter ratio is -0.11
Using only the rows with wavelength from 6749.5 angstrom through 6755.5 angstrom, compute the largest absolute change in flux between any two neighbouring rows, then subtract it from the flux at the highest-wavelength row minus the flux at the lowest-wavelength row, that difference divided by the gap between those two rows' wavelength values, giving -0.88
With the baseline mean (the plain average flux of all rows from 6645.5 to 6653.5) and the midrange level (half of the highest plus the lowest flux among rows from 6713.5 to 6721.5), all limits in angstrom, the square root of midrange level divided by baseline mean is 1.092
